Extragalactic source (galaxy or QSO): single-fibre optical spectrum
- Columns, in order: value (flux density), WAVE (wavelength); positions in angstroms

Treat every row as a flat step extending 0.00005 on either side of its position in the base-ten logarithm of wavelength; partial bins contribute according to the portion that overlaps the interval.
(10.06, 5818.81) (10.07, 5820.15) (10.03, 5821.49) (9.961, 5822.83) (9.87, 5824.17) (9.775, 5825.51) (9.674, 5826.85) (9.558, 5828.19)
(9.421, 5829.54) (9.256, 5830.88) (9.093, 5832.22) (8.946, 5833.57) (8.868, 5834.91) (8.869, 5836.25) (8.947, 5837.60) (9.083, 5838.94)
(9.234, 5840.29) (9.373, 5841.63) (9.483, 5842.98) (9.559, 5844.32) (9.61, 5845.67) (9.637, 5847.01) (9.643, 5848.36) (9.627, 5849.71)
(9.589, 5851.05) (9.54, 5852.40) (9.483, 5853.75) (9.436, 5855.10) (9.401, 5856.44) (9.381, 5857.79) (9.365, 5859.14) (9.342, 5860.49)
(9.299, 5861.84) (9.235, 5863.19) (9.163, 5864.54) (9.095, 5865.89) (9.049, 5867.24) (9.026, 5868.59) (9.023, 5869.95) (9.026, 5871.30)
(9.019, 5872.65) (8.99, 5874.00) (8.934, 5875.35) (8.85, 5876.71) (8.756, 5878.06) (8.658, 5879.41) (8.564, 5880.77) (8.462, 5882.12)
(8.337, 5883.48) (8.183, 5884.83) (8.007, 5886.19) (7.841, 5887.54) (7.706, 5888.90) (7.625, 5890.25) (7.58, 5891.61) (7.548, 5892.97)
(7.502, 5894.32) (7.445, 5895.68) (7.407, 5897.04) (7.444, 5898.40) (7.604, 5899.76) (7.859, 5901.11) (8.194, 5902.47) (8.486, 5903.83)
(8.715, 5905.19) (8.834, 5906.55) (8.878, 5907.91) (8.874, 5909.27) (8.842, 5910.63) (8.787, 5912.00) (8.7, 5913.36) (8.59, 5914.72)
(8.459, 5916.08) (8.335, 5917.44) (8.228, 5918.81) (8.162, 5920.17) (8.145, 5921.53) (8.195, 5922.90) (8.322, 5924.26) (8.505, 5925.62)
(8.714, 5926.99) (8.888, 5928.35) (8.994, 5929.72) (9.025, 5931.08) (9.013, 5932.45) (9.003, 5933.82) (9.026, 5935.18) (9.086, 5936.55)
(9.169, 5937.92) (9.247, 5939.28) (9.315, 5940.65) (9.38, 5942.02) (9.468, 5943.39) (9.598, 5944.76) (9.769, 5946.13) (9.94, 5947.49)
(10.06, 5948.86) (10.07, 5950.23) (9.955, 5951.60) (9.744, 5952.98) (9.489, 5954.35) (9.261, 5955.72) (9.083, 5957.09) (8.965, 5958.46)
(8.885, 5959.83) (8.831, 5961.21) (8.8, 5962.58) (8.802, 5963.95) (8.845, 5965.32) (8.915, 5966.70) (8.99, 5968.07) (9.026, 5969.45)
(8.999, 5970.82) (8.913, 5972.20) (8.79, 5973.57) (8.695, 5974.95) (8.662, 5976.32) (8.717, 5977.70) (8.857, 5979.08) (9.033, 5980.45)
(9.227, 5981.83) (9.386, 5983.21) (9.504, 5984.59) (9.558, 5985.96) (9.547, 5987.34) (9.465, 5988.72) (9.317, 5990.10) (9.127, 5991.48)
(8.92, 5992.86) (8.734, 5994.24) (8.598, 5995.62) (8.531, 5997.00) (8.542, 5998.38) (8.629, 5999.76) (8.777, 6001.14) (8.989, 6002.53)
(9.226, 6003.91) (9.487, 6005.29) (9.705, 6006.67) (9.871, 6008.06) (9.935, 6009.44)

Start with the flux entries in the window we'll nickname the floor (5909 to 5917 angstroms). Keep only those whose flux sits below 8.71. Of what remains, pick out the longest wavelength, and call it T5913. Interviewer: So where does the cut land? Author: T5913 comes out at 5916.08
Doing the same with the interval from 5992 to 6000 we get 5999.76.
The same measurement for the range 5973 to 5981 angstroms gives 5976.32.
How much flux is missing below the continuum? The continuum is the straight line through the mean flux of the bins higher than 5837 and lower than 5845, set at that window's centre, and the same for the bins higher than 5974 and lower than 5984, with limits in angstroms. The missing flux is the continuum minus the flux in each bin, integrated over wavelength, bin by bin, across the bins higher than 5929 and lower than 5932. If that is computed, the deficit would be 0.1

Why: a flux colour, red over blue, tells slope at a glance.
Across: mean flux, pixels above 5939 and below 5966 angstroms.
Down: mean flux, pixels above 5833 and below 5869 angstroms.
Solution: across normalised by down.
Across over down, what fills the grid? 1.01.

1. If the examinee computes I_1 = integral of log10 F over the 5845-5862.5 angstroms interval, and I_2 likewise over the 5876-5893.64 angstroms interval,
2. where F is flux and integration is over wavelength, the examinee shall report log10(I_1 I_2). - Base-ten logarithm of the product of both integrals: 2.439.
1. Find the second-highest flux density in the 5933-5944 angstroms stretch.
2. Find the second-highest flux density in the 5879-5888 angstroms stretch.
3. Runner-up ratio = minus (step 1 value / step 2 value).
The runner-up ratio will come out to -1.10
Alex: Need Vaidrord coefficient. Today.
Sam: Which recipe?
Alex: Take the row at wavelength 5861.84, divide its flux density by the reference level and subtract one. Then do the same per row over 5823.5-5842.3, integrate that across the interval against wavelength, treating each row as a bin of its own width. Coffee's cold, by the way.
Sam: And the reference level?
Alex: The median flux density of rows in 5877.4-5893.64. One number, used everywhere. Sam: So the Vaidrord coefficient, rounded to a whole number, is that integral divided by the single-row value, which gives 19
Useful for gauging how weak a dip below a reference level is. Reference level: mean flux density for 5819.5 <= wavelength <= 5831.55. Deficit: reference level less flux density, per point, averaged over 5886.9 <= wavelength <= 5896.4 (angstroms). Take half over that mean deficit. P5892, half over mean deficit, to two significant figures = 0.23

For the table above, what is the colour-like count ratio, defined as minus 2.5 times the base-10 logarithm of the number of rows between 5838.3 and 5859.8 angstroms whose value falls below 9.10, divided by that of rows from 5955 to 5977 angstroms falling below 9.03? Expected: 2.9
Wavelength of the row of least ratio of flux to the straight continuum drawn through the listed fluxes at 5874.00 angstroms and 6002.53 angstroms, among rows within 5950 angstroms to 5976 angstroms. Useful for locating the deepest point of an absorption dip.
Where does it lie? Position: 5974.95 angstroms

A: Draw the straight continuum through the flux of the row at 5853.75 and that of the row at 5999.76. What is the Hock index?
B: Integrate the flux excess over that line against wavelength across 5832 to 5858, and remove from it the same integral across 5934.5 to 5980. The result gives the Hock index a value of -19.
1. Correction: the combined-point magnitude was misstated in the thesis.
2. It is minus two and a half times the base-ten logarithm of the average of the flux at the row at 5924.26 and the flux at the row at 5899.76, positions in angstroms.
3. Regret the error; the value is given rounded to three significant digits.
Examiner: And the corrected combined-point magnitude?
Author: -2.25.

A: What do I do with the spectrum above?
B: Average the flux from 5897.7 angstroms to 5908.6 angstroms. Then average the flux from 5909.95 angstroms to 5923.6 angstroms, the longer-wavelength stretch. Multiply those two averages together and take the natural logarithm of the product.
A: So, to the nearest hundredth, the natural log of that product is 4.24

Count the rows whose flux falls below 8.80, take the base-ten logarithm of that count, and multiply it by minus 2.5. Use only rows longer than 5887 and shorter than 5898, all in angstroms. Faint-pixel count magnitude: -2.3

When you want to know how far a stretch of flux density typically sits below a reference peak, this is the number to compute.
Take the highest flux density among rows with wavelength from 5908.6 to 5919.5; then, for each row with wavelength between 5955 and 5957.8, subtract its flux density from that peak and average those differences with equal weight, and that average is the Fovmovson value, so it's -0.30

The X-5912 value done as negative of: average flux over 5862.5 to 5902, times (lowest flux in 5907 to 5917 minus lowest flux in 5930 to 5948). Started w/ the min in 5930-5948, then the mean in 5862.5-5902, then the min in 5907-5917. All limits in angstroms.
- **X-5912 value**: 5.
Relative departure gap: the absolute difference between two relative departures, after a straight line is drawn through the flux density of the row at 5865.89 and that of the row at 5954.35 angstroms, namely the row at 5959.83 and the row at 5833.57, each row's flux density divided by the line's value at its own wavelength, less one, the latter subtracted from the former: 0.065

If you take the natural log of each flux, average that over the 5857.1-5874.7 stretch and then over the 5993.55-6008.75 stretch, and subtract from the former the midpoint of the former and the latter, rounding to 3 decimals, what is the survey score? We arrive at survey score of 0.009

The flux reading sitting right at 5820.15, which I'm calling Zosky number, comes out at 10.07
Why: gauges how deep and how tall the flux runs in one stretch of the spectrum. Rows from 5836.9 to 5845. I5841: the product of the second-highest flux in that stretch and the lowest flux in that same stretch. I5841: 84.8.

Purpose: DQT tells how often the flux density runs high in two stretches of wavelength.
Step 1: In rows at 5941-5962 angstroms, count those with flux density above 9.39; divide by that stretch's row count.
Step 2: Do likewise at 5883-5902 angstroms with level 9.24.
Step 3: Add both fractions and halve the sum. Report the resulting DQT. 0.3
